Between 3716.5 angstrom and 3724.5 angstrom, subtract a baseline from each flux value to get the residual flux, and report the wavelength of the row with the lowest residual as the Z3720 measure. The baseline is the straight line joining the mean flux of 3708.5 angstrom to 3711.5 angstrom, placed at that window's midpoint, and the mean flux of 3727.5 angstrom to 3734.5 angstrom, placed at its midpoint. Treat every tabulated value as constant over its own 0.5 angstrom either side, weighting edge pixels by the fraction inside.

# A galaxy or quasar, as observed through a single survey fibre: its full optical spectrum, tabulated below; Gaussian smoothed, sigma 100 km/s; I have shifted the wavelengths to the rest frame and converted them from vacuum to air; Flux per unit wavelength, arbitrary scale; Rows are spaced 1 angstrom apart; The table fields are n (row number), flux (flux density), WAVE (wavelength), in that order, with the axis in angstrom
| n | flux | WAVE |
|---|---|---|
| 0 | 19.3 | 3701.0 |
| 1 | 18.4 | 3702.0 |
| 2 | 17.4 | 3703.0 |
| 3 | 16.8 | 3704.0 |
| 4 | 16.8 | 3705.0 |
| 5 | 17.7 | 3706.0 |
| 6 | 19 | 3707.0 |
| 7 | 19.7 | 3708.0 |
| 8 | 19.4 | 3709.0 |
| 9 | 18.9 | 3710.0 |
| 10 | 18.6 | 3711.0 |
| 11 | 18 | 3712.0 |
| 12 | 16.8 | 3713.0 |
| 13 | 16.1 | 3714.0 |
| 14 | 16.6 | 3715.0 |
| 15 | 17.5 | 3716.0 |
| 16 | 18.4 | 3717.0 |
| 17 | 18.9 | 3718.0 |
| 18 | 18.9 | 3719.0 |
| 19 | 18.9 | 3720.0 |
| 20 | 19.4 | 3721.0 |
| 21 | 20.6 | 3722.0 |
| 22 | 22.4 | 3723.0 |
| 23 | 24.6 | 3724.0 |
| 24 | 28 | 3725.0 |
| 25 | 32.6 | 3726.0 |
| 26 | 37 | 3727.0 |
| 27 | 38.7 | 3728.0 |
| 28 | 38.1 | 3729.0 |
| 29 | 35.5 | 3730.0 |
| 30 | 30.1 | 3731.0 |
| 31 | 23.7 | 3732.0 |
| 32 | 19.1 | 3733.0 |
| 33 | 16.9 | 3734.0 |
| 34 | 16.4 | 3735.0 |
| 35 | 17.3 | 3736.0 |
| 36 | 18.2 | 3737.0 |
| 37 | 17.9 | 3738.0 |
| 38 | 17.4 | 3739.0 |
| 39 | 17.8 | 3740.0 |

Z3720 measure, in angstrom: 3720.0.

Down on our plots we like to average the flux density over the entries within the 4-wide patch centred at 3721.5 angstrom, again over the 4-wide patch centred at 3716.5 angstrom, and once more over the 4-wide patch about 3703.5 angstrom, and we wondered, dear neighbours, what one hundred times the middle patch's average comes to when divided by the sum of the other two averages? 47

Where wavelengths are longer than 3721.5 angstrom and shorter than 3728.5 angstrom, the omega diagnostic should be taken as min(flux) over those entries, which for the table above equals 20.6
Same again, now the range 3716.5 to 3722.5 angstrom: 18.4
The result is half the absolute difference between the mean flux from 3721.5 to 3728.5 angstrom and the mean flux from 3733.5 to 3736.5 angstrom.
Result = 6.1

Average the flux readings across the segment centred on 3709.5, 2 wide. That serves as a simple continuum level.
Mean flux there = 19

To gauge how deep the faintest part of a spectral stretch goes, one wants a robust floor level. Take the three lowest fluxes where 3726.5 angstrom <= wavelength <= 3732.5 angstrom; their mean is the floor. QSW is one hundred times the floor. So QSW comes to 2977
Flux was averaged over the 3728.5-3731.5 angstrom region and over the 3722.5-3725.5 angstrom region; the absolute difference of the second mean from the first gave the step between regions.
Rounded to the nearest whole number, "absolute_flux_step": 10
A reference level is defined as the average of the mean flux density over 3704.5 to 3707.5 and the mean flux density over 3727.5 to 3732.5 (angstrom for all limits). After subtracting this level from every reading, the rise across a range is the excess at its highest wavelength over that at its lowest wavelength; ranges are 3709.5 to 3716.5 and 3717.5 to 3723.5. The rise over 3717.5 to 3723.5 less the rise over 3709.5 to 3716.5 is 4.9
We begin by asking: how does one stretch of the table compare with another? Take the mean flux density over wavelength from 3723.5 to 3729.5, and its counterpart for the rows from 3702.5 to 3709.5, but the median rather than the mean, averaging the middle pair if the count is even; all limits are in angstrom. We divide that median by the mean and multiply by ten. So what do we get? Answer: 5.3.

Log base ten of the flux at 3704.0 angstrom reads 1.23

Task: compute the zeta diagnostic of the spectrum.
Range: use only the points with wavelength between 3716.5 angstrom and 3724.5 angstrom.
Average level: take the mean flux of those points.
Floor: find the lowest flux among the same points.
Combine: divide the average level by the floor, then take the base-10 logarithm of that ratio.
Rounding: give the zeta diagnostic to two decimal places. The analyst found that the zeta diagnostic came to 0.04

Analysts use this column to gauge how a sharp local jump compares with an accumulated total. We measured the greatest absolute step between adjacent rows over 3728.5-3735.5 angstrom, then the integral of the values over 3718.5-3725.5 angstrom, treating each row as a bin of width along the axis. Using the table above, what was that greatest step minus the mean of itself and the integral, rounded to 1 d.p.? -73.2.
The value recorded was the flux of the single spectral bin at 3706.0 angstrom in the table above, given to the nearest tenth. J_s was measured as 17.7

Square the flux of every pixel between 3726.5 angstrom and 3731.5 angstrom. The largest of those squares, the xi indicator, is 1498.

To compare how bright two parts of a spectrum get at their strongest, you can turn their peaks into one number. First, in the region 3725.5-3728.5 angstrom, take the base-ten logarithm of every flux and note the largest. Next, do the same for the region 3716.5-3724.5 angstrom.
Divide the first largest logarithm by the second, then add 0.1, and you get 1.24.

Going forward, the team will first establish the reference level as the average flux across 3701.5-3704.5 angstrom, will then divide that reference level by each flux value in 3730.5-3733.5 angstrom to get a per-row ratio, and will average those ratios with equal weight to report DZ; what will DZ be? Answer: 0.75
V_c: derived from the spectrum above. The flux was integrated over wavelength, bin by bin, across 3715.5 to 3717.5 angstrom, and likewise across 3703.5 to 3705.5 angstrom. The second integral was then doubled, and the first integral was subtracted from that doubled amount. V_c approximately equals 31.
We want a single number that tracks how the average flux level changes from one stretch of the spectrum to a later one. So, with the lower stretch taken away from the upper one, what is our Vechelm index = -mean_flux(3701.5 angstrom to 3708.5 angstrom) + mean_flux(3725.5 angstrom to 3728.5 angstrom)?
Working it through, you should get 18.1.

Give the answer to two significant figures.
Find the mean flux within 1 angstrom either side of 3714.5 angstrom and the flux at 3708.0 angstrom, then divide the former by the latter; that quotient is 0.83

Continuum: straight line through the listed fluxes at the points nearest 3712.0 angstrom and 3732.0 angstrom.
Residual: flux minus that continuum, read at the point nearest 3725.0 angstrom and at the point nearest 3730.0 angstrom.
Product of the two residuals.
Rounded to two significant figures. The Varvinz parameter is 78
